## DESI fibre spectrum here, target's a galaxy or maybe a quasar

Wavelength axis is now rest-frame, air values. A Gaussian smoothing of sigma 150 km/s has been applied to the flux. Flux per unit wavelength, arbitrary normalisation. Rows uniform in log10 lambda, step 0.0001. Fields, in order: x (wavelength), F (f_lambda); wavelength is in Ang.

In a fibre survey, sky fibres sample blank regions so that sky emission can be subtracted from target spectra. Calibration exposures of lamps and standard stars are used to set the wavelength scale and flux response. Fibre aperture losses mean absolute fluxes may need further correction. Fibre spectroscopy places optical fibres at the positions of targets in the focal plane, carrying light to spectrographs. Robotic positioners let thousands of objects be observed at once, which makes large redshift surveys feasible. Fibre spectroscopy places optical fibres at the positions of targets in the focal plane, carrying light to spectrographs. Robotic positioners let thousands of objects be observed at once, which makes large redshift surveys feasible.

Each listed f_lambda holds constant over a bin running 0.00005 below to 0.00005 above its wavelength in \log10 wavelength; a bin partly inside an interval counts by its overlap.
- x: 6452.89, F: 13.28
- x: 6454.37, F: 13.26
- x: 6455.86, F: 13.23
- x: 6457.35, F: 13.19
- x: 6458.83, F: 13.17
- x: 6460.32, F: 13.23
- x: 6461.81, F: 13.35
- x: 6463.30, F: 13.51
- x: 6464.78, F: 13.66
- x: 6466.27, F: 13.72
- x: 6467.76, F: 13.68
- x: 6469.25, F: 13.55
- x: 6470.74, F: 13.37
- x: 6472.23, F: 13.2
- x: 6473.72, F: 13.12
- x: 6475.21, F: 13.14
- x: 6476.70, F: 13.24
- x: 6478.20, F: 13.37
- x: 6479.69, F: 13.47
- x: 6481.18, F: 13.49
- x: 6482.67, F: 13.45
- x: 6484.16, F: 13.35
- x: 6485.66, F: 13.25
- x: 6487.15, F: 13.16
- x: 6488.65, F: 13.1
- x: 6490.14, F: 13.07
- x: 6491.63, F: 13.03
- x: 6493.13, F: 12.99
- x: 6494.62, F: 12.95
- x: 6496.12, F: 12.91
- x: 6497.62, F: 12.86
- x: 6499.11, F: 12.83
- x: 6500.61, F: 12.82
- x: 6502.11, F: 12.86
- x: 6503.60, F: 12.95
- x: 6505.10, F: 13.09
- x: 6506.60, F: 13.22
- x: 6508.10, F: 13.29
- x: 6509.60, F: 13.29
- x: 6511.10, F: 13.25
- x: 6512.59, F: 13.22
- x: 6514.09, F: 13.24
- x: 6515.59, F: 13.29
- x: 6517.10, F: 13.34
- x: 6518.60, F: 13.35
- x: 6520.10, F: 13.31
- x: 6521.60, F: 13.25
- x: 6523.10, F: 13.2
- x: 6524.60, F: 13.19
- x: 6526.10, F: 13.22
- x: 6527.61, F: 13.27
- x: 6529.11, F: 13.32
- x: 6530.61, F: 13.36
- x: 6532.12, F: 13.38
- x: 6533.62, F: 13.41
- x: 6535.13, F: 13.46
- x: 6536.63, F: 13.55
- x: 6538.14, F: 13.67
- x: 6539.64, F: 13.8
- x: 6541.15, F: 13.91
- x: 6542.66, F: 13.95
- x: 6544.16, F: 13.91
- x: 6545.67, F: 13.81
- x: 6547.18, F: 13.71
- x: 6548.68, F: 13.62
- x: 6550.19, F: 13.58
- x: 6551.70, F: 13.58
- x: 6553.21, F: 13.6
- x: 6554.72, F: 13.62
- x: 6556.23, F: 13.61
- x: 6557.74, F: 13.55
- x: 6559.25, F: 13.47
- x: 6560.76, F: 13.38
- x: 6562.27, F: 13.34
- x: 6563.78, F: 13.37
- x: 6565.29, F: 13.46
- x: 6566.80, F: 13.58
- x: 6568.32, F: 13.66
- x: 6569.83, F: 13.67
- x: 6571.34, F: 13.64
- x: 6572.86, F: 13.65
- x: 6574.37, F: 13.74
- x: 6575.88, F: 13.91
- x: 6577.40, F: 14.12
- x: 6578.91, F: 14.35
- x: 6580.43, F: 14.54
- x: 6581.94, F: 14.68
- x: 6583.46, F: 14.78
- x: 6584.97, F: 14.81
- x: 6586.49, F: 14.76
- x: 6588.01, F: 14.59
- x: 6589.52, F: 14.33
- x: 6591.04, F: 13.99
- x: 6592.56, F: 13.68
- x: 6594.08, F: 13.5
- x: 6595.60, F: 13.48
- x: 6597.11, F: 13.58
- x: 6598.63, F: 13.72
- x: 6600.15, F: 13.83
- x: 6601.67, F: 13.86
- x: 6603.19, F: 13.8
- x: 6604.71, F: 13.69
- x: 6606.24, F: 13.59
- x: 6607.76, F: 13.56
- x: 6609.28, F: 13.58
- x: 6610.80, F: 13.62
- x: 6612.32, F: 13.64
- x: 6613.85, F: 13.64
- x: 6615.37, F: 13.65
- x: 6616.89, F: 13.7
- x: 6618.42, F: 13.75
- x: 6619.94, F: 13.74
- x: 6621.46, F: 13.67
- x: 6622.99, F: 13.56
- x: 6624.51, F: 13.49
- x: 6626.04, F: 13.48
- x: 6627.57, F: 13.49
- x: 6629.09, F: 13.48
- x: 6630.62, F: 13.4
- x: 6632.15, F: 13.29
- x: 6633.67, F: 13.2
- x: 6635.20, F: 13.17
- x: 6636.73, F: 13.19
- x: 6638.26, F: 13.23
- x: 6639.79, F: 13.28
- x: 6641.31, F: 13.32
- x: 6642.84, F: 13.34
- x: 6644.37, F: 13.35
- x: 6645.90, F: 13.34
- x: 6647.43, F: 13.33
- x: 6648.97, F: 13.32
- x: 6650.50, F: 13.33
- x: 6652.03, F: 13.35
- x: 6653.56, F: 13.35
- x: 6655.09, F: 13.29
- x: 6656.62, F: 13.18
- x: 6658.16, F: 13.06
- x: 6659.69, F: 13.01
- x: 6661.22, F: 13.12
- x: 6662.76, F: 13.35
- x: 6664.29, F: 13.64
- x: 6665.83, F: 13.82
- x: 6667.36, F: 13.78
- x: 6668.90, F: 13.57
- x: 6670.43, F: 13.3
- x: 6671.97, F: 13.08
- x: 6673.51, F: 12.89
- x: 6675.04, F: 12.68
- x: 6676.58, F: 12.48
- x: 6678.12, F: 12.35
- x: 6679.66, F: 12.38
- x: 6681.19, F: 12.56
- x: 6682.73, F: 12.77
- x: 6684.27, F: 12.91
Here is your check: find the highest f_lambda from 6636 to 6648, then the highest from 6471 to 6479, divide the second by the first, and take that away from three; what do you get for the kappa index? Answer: 2.00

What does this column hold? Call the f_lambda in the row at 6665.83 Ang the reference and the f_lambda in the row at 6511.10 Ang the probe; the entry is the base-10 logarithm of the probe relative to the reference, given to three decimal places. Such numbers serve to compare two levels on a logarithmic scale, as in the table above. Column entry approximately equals -0.018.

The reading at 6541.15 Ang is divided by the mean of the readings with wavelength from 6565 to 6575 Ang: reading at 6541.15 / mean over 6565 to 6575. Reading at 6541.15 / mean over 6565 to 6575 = 1.02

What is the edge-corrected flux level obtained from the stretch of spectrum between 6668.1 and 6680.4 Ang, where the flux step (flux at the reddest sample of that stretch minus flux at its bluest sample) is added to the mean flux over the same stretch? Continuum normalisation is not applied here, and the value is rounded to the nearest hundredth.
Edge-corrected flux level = 11.65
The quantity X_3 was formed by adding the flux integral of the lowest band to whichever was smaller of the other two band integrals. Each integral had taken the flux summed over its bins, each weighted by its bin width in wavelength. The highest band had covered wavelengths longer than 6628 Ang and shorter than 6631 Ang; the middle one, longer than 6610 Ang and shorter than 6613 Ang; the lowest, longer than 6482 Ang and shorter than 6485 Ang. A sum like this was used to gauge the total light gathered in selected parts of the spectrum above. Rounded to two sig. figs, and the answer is 81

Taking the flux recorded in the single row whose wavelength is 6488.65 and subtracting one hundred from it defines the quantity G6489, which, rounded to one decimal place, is -86.9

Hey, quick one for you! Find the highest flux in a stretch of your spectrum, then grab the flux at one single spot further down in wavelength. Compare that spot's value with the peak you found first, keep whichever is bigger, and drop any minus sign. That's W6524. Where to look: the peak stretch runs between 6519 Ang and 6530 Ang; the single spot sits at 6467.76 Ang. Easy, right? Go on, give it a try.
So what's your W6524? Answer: 13.7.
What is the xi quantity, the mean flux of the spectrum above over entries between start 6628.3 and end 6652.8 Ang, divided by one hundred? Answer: 0.133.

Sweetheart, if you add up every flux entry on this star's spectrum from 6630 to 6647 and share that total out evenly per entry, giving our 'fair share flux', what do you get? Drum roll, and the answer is 13.3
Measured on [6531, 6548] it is 13.7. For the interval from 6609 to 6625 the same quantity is 13.6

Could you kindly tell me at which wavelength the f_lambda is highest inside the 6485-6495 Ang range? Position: 6485.66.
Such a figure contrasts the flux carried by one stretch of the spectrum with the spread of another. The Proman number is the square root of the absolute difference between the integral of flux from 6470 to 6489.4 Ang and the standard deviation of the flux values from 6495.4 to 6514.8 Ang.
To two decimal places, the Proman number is 16.05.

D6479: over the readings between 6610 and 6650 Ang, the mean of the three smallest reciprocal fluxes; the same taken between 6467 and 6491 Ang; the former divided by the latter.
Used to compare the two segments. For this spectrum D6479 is 0.99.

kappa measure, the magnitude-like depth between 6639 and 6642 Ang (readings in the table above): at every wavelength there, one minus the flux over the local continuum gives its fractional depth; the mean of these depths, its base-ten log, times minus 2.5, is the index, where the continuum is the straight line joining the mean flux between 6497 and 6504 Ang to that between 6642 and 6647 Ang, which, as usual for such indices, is 6.6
